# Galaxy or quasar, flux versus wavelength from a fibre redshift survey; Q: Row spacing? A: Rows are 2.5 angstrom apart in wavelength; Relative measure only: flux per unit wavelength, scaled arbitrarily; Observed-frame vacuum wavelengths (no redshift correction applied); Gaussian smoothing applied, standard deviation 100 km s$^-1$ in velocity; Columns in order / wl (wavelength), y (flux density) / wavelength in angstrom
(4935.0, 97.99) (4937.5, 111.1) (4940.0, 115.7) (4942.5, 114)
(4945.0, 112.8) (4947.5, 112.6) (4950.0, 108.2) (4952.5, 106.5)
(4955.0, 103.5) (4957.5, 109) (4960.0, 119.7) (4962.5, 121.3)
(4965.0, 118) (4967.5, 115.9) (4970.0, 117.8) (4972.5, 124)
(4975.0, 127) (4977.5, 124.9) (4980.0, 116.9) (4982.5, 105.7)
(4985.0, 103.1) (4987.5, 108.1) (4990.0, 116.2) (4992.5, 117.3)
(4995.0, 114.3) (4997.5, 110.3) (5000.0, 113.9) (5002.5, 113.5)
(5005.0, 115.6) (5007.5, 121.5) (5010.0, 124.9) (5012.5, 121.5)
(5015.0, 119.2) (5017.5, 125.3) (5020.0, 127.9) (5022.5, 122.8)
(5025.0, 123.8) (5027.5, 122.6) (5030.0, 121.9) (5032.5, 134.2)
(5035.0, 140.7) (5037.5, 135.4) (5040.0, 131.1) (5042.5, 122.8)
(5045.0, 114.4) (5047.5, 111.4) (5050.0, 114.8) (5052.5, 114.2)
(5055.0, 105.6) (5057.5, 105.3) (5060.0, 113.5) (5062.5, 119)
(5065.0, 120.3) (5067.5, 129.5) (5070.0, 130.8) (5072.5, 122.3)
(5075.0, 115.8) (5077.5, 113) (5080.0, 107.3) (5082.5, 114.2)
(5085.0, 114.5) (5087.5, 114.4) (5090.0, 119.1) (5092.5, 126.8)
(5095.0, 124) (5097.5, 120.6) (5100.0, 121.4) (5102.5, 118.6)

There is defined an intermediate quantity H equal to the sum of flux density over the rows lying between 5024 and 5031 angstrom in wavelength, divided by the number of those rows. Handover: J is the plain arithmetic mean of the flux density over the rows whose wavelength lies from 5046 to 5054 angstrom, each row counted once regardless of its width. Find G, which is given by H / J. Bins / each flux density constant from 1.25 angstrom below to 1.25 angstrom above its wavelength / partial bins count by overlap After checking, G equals 1.08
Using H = 123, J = 113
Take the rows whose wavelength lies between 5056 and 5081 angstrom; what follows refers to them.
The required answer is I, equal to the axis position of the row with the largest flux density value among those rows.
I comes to 5070.0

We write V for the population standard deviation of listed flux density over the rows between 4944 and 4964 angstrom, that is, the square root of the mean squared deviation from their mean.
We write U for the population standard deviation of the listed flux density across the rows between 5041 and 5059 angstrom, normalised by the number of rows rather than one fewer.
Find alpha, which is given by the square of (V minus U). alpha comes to 0.1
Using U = 5.6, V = 5.8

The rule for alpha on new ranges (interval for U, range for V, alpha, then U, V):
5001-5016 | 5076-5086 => 0.9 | 3.8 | 2.9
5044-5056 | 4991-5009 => 0.0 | 3.5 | 3.2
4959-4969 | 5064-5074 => 6.2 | 2.0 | 4.5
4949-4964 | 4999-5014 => 5.5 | 6.7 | 4.3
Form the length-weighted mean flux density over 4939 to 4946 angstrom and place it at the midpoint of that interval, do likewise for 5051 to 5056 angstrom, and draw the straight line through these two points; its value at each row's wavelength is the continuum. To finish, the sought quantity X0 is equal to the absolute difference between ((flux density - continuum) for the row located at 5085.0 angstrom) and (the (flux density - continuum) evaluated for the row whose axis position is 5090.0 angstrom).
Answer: 5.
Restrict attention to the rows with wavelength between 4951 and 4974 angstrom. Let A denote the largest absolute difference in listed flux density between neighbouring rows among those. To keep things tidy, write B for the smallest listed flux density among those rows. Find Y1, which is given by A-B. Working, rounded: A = 10.7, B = 103.5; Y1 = -93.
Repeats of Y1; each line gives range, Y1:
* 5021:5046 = -102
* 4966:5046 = -91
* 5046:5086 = -96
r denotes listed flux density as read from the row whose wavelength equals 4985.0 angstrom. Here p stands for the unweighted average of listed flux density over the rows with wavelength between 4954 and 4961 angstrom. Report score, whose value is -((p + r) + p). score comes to -325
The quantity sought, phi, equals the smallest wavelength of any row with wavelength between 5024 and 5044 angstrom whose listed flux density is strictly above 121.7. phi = 5025.0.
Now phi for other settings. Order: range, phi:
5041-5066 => 5042.5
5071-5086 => 5072.5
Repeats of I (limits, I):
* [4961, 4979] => 4975.0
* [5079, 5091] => 5090.0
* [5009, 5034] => 5032.5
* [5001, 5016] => 5010.0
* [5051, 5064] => 5062.5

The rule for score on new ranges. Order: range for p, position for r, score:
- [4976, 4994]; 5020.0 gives -354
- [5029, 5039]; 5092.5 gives -393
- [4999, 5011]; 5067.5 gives -365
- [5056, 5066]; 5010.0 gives -354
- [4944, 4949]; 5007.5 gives -347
